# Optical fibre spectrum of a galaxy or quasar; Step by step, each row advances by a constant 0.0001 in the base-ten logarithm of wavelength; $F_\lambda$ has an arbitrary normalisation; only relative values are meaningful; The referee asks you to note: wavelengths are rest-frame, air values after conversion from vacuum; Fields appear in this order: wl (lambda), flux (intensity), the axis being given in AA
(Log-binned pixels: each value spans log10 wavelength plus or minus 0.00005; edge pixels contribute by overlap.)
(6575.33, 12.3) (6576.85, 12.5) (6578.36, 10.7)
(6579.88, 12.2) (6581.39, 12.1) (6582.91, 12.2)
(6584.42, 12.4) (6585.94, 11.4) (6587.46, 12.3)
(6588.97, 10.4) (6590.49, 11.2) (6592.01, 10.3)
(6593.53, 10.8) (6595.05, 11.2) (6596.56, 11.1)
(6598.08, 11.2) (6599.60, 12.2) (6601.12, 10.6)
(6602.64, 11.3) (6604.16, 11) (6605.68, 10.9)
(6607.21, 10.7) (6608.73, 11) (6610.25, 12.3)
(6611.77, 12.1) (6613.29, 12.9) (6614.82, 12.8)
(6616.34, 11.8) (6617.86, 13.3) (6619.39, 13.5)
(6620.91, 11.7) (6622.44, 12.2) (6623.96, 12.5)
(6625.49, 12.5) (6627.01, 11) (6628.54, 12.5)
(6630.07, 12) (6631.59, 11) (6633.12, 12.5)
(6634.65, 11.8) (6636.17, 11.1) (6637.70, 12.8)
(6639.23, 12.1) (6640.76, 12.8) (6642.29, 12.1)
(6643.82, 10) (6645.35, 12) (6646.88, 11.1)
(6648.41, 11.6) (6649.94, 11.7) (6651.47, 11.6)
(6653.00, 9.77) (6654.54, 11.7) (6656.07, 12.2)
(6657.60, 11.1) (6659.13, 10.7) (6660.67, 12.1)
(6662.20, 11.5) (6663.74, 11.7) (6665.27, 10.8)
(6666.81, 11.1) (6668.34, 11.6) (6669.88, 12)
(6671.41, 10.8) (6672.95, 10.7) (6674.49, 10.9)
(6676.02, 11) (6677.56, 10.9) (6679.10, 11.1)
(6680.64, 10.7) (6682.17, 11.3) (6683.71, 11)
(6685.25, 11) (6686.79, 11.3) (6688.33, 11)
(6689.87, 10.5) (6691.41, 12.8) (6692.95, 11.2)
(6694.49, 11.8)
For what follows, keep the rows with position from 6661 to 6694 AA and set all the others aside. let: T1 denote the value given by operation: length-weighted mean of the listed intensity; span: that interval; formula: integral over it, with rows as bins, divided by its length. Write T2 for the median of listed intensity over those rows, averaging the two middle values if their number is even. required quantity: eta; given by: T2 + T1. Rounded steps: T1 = 11.2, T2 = 11.0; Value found 22.2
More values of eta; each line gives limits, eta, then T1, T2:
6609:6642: 24.5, 12.2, 12.3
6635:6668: 23.1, 11.5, 11.6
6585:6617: 22.6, 11.4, 11.2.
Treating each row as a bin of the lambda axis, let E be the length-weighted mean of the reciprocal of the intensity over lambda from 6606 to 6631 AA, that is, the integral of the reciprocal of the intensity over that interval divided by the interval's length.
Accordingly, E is 0.083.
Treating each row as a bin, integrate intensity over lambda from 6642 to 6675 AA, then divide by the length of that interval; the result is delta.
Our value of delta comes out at 11.3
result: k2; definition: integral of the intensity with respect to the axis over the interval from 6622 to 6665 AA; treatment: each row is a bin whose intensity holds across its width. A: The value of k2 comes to 503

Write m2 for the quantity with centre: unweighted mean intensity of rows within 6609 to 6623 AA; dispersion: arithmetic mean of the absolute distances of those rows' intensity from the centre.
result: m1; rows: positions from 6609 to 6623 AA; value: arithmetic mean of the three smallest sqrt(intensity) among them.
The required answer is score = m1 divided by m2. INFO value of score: 6.3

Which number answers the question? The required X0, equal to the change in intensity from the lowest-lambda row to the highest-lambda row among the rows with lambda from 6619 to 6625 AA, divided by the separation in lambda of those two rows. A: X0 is -0.22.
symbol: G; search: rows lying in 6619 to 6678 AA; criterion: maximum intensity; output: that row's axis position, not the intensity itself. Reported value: 6619.39 AA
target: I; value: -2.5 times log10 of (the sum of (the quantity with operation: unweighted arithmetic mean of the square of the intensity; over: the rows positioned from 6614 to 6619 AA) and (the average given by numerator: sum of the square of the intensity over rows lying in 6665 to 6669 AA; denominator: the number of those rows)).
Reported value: -6.14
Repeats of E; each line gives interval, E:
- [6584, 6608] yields 0.090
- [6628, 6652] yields 0.085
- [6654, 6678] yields 0.089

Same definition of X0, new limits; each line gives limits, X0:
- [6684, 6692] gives 0.29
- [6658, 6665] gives 0.22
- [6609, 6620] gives 0.13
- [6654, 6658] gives -0.20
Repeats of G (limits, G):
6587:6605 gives 6587.46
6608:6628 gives 6619.39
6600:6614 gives 6613.29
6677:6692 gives 6691.41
